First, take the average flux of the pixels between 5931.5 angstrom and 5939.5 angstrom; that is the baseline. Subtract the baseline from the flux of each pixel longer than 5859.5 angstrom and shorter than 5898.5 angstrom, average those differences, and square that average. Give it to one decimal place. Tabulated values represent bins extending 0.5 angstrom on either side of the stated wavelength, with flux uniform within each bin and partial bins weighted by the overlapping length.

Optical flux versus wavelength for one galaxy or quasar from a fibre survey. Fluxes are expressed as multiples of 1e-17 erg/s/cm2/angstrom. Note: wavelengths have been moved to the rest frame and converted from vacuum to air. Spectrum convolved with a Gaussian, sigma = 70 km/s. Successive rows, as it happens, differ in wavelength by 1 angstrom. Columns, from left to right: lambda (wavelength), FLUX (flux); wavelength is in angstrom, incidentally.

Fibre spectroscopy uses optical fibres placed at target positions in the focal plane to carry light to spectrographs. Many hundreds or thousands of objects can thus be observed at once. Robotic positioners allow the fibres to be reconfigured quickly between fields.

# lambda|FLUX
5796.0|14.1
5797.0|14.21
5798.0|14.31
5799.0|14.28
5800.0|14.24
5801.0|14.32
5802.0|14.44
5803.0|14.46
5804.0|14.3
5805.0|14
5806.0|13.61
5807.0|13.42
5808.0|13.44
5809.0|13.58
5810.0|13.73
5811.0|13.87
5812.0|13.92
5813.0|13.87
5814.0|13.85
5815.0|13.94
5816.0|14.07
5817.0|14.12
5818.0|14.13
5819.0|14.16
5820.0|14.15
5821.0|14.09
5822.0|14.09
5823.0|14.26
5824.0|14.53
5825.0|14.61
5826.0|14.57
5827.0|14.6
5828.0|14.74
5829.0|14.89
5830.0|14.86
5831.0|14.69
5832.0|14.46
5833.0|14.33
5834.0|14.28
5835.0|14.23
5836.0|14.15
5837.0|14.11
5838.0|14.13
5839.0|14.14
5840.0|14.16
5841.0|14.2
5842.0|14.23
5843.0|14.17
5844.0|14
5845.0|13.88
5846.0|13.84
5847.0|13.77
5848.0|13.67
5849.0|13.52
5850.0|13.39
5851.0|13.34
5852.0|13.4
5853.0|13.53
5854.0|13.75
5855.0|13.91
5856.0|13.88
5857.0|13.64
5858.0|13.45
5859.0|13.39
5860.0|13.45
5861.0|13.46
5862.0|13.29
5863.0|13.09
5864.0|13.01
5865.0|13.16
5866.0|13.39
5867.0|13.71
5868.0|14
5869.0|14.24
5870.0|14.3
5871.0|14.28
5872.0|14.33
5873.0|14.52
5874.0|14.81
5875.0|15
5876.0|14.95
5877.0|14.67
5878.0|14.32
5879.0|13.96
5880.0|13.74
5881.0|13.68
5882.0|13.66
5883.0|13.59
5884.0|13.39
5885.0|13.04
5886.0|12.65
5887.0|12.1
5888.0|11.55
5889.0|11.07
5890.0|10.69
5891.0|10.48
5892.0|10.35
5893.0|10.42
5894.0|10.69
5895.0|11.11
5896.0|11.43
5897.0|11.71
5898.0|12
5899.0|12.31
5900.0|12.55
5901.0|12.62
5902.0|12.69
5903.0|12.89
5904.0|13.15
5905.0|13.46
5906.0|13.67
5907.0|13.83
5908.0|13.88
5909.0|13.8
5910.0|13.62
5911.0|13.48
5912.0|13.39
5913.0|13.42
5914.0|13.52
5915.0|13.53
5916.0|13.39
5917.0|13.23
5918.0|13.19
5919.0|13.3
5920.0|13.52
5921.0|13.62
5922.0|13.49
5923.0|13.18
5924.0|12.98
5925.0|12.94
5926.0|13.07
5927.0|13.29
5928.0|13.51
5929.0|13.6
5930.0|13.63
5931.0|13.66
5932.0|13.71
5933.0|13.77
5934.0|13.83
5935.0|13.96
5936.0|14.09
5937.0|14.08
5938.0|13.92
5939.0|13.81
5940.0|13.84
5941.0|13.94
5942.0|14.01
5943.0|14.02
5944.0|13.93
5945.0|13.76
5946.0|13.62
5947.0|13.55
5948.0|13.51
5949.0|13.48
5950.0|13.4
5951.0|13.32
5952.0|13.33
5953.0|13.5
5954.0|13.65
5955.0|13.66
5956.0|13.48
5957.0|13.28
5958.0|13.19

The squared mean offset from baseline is 0.8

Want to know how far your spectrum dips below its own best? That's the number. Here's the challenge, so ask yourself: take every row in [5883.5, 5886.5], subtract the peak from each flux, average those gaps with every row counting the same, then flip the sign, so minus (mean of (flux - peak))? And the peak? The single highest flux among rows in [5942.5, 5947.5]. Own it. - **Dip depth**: 1.0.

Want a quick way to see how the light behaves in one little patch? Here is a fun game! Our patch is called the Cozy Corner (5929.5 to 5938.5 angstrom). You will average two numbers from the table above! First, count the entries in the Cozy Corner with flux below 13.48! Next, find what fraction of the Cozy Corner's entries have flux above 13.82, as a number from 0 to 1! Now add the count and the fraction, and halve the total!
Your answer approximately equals 0.3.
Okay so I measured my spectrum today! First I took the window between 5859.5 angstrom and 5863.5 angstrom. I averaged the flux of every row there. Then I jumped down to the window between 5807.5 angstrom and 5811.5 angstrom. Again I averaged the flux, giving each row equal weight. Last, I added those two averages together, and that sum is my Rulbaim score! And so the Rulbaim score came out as 27.0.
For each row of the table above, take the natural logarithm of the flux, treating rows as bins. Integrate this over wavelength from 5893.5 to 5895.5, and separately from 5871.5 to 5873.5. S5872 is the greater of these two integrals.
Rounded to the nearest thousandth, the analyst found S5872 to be 5.338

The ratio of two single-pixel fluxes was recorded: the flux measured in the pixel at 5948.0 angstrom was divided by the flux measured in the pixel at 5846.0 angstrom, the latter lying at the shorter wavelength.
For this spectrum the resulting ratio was 0.98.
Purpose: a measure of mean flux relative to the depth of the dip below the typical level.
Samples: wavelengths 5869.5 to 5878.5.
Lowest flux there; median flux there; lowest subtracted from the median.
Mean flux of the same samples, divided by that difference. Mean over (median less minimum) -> 61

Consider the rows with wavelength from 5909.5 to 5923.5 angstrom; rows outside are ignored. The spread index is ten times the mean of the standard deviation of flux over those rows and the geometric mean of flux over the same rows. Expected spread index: 67.8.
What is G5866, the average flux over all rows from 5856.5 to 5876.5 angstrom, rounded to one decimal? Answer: 13.9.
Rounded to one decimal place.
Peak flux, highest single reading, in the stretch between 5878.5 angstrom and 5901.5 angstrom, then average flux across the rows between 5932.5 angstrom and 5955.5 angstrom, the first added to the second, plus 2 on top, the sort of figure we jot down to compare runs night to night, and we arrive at 29.7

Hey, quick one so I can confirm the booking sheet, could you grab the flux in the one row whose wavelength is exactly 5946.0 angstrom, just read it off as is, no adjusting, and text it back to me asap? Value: 13.62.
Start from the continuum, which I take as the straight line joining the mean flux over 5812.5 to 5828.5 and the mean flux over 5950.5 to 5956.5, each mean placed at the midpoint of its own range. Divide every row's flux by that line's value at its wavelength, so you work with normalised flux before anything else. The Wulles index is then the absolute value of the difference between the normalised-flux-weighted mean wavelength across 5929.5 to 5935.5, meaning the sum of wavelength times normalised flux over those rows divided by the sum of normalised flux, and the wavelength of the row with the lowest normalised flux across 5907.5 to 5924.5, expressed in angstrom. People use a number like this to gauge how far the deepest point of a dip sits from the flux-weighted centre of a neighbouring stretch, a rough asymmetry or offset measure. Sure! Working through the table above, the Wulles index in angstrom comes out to 8.5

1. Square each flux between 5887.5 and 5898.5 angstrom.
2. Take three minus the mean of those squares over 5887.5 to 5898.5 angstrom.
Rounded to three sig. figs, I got -119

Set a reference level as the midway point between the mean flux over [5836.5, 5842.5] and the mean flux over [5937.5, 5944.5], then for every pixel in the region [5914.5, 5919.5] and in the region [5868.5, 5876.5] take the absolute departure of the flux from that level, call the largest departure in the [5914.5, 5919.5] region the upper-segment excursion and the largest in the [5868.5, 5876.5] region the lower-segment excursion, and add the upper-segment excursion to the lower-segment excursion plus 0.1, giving 1.9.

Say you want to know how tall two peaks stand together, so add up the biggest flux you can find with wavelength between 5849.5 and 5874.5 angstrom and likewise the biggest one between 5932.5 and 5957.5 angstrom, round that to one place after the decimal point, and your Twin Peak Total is 28.9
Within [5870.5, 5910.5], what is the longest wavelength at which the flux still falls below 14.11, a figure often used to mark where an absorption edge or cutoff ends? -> 5910.0 angstrom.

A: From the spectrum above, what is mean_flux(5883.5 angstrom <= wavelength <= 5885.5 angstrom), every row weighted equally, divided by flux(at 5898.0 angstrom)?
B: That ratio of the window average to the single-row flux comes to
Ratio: 1.10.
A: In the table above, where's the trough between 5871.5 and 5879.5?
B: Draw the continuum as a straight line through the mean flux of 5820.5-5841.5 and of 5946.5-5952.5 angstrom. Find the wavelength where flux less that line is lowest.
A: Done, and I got 5879.0 angstrom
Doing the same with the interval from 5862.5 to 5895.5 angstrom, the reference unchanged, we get 5892.0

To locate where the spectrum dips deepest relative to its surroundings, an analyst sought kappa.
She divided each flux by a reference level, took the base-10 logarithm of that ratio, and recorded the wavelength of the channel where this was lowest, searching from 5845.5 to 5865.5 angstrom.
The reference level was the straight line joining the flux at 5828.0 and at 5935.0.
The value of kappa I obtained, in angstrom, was 5864.0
